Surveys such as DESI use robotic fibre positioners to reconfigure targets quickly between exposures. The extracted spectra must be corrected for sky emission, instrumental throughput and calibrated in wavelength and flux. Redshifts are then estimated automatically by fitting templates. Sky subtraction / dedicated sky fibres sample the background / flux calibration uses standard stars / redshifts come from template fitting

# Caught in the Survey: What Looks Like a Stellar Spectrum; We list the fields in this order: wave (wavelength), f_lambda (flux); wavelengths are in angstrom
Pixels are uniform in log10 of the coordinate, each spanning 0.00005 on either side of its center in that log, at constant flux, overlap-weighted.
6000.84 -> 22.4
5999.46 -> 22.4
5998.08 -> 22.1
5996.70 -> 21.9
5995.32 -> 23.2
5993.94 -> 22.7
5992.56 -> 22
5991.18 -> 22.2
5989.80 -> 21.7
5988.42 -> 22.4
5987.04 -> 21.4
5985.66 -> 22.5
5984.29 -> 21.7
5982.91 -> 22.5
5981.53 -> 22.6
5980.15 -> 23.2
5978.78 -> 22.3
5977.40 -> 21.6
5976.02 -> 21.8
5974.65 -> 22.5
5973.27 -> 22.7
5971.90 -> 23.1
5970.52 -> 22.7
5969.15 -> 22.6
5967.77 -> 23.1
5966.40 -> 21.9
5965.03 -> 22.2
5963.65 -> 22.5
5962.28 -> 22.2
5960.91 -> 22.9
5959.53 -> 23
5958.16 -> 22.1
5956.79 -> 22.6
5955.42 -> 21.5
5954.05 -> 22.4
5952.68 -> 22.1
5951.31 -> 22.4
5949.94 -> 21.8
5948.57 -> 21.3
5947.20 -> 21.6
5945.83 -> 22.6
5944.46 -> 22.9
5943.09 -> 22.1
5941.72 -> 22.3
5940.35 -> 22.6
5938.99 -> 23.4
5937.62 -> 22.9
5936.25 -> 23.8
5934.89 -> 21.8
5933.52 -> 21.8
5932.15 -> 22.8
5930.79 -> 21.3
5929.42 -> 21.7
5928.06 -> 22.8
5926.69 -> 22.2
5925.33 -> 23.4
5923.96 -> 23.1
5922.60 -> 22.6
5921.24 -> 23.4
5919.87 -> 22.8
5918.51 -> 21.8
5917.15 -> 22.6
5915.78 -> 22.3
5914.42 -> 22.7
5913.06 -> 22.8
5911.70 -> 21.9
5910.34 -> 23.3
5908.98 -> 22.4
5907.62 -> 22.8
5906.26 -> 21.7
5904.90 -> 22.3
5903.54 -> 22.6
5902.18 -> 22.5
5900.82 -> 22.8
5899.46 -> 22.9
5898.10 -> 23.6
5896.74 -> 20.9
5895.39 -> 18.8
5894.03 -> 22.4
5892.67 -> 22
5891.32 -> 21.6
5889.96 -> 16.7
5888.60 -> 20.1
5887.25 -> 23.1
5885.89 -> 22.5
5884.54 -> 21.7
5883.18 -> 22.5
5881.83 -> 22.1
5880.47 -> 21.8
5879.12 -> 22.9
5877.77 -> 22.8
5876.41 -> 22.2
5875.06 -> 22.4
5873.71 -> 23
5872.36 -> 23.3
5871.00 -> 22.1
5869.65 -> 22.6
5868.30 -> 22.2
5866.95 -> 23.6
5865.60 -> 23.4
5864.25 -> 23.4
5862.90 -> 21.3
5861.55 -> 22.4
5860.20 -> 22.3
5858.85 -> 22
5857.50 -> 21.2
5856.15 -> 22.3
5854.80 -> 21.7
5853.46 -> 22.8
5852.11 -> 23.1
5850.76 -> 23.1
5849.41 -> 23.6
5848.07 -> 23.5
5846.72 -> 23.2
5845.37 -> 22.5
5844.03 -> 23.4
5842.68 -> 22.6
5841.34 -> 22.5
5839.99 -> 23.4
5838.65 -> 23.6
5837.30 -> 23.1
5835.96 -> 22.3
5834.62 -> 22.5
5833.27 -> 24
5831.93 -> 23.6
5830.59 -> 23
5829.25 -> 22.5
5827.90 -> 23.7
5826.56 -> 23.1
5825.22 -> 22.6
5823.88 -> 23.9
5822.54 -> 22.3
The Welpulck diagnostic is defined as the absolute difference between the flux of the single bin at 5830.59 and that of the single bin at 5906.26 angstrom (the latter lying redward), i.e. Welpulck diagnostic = 1.3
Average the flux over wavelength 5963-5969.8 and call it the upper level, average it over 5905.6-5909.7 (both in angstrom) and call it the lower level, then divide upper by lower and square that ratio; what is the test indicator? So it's 1.01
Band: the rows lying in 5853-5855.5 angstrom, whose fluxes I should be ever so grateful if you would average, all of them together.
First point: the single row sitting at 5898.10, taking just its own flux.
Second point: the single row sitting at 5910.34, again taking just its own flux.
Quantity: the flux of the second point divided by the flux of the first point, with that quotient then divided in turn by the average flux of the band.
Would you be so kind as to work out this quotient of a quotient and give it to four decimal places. 0.0444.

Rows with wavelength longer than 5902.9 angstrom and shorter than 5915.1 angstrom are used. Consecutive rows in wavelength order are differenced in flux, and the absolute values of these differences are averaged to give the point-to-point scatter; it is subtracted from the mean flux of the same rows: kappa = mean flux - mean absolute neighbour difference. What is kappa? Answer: 21.8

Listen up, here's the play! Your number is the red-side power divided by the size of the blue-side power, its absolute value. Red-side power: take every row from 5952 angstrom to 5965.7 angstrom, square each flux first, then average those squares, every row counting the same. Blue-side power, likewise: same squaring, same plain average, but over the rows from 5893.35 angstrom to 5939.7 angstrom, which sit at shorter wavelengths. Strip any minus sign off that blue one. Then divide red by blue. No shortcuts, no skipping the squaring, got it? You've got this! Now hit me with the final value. 0.99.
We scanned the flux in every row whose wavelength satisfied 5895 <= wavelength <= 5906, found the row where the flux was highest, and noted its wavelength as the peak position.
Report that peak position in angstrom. 5898.10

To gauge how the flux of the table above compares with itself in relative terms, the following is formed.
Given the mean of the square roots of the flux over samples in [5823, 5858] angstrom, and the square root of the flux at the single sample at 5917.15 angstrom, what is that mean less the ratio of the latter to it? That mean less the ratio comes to 3.80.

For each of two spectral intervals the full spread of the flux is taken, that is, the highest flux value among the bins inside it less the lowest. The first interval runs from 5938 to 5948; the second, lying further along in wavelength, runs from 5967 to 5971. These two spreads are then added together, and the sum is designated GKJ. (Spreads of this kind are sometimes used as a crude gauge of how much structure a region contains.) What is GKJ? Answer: 2.3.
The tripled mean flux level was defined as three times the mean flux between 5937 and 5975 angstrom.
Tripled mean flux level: 67.3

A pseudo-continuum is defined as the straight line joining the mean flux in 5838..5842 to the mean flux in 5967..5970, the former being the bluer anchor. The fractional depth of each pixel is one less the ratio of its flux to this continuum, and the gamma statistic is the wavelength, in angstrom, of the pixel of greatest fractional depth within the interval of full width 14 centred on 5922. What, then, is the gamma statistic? 5918.51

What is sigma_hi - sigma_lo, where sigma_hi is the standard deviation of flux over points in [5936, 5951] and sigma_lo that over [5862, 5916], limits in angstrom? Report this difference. -0.5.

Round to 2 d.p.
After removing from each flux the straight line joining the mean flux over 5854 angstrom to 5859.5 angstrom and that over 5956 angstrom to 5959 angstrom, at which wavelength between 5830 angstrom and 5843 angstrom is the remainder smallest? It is 5835.96 angstrom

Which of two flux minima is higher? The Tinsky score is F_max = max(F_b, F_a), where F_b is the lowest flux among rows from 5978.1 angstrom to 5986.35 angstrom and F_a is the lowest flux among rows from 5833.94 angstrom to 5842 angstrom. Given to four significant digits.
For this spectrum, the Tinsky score 22.30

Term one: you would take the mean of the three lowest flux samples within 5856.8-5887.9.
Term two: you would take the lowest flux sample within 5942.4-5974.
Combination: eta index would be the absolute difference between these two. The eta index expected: 0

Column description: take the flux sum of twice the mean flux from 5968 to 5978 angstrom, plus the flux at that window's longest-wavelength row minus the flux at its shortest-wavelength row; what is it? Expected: 43.9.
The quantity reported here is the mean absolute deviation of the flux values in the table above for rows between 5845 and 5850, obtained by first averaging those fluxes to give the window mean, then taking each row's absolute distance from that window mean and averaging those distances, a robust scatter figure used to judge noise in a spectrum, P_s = 0.35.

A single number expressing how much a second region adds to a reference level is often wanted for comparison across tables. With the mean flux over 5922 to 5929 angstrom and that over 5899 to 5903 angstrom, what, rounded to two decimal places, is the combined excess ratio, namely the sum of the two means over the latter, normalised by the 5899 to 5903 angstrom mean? 2.00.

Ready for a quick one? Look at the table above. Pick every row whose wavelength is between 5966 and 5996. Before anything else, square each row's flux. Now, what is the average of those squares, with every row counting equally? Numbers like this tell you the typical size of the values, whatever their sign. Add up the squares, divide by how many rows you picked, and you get 501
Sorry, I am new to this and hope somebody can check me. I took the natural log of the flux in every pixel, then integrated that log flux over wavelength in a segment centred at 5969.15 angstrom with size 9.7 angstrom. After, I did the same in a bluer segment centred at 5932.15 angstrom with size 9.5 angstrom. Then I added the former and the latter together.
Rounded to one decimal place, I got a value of 59.7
